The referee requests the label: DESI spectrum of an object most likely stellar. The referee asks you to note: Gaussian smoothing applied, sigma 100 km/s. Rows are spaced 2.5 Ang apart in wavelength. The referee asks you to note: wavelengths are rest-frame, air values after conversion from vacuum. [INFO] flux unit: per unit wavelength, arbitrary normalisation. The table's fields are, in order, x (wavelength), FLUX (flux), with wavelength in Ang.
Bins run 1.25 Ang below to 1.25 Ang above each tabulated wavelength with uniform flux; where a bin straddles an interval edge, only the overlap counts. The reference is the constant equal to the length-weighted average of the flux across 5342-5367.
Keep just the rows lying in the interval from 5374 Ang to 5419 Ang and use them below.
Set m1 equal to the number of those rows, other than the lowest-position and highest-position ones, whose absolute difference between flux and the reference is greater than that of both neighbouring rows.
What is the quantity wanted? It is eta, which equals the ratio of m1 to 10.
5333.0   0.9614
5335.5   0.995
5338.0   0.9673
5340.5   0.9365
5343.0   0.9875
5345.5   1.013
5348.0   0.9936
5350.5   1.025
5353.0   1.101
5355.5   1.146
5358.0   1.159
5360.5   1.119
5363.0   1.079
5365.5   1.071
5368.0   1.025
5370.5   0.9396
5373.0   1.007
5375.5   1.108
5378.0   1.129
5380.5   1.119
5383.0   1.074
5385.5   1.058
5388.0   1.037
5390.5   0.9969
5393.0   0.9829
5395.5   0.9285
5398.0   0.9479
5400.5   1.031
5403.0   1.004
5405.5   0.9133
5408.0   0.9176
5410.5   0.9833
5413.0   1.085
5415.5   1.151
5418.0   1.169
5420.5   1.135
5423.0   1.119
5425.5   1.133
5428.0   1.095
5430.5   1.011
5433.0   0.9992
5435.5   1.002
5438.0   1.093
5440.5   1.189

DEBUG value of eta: 0.30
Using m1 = 3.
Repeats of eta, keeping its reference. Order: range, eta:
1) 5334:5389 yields 0.50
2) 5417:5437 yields 0.20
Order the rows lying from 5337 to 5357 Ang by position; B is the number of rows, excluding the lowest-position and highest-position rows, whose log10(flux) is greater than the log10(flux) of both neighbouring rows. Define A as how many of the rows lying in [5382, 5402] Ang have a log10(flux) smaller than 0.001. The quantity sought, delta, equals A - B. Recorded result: 3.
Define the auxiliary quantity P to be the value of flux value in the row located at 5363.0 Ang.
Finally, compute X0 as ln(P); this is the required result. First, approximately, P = 1.079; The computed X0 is 0.08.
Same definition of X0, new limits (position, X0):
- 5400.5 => 0.03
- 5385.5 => 0.06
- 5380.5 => 0.11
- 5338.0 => -0.03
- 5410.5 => -0.02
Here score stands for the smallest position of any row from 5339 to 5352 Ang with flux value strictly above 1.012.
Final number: 5345.5 Ang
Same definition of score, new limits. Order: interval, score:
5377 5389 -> 5378.0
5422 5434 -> 5423.0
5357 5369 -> 5358.0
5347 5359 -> 5350.5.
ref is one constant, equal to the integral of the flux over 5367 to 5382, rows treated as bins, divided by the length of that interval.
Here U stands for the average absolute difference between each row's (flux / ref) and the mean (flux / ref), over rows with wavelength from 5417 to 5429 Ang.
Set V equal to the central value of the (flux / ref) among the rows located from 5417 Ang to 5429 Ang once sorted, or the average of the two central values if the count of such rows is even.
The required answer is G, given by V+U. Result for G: 1.09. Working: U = 0.018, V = 1.07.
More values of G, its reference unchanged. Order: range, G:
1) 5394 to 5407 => 0.94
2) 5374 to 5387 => 1.07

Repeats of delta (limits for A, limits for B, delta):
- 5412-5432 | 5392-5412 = -1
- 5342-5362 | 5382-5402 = 2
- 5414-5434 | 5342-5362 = -1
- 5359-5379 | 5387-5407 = 0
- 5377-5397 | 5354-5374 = 2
